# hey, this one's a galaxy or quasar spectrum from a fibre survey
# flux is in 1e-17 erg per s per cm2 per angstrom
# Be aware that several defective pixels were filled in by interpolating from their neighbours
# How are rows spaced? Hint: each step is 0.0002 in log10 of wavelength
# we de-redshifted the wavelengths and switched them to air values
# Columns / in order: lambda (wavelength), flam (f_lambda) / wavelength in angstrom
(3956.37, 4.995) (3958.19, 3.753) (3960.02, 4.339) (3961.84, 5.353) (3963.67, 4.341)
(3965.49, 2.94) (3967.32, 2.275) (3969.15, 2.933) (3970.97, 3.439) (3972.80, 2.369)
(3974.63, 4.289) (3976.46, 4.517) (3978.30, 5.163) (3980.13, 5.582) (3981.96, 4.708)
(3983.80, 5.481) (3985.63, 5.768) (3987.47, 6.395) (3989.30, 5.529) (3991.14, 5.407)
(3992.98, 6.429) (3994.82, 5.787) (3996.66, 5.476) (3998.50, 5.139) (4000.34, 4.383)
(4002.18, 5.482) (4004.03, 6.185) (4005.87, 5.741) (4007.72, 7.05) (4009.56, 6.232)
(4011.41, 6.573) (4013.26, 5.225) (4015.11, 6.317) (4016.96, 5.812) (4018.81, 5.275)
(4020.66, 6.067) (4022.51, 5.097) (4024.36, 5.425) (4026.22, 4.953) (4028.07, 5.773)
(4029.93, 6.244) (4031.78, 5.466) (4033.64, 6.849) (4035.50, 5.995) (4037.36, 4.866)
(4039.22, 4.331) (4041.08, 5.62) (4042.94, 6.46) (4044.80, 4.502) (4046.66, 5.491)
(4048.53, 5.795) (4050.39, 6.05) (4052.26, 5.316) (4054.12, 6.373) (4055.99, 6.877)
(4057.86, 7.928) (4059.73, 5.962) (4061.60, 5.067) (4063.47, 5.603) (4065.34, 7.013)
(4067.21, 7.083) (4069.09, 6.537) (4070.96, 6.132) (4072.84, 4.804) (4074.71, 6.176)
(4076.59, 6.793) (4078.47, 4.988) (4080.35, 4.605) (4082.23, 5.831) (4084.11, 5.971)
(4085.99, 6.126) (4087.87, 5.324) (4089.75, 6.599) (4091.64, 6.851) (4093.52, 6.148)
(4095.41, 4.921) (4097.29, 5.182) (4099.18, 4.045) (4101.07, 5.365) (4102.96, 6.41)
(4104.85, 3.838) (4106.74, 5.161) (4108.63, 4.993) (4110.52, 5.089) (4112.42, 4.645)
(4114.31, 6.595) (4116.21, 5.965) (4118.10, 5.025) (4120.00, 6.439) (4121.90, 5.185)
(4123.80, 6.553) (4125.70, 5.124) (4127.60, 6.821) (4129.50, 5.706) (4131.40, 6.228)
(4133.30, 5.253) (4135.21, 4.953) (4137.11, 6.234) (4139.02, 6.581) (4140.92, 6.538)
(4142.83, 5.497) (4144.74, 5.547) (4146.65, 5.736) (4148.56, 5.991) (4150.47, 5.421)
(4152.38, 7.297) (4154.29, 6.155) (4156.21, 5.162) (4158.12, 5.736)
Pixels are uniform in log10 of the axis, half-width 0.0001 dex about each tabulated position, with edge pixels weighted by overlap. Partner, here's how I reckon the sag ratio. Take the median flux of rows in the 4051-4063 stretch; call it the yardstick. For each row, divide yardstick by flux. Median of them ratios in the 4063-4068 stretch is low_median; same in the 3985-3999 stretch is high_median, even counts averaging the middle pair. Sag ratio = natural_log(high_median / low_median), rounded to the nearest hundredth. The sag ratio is 0.22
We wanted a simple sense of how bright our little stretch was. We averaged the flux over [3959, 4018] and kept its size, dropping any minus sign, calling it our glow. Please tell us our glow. 5.08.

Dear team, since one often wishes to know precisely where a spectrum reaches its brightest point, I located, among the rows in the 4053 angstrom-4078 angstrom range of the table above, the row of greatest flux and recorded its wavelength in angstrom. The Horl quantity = 4057.86 angstrom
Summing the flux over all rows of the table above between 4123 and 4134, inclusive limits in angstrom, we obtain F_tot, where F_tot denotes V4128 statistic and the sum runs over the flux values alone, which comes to 35.7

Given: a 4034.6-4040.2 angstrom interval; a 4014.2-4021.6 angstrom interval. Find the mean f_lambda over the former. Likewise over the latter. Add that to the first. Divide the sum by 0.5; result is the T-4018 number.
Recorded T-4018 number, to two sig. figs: 22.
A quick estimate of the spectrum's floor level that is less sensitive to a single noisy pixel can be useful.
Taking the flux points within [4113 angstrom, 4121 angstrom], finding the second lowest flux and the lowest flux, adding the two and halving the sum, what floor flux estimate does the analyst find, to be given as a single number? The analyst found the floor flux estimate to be 5.5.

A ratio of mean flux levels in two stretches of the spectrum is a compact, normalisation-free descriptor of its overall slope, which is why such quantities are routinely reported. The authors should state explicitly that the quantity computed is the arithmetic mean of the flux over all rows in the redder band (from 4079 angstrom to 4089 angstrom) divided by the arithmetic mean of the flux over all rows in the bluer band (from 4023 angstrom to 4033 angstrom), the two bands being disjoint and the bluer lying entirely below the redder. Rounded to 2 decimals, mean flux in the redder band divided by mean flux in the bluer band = 1.00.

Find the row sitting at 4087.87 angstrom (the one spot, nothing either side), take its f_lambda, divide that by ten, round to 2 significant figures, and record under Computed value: 0.53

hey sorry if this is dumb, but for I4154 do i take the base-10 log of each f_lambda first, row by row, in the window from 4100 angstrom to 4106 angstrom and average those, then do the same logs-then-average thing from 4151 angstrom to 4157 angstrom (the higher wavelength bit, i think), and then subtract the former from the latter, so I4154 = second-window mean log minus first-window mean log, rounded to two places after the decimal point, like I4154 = 0.08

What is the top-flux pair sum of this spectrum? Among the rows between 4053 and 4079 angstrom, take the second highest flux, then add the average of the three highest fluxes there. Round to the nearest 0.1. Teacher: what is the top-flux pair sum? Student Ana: 14.4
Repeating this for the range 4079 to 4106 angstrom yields 13.2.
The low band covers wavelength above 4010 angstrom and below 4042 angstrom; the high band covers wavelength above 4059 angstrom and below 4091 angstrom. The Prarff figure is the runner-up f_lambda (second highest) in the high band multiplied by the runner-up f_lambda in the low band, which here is 46.1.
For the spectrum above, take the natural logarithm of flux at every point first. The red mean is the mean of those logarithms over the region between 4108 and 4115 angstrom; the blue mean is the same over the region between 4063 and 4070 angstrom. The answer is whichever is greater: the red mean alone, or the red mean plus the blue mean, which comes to 3.54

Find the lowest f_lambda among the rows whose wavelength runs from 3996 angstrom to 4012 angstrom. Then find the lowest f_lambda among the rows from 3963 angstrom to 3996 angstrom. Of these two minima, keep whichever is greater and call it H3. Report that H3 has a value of 4.38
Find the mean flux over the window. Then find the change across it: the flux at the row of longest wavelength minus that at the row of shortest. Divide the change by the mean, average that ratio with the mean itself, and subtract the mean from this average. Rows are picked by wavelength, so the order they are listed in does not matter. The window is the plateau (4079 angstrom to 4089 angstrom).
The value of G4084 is -2.72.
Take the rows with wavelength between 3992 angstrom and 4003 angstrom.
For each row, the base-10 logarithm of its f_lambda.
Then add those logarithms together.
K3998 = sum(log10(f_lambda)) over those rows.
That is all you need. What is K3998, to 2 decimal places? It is 4.40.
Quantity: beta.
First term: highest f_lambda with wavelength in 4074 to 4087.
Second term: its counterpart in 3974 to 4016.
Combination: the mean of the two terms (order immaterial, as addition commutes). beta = 6.9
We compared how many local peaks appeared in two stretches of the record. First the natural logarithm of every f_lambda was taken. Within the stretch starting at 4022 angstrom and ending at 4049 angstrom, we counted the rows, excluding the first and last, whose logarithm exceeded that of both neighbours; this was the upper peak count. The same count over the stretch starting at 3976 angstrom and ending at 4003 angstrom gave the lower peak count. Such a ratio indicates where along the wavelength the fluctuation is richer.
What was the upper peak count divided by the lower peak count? 1.33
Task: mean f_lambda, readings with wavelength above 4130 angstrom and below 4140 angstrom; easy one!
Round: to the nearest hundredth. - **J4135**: 5.85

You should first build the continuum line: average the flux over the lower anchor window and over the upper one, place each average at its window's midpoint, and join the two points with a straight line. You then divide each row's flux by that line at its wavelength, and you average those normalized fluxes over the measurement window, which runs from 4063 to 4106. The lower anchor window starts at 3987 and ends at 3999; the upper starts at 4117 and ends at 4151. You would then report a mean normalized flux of 0.99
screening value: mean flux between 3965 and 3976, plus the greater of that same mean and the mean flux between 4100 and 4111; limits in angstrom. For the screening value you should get 8.2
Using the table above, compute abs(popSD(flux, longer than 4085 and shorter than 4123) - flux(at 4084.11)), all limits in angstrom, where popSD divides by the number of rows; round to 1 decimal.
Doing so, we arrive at 5.1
